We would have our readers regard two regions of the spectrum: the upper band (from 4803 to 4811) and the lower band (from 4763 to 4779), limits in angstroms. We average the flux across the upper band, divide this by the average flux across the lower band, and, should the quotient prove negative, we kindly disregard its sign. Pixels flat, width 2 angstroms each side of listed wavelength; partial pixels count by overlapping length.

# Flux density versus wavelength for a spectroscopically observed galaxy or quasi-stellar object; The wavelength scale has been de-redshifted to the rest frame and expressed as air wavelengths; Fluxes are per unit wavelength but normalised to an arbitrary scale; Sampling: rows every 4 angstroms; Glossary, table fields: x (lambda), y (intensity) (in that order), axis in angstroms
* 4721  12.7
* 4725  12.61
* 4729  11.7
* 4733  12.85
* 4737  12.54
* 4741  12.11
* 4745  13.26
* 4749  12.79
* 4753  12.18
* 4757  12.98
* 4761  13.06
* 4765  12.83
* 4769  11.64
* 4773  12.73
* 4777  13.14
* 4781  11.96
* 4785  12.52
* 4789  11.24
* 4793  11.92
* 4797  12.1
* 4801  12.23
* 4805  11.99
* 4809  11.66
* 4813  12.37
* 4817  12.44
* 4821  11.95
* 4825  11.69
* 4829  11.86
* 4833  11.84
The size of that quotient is 0.94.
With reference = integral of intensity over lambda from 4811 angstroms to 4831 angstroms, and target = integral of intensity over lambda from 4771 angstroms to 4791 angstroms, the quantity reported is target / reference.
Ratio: 1.02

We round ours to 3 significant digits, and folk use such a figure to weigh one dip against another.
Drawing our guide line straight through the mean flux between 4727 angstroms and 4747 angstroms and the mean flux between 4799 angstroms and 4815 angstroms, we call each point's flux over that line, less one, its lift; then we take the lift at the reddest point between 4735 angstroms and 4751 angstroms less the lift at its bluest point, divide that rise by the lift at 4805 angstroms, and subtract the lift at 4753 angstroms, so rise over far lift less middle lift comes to -3.70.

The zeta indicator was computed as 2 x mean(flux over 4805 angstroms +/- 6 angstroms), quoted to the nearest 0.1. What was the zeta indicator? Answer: 23.9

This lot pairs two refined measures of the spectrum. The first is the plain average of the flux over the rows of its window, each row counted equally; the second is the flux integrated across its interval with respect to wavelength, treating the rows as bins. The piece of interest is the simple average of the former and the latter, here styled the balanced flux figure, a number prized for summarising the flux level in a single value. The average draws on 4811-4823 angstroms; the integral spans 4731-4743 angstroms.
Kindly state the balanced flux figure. 81.1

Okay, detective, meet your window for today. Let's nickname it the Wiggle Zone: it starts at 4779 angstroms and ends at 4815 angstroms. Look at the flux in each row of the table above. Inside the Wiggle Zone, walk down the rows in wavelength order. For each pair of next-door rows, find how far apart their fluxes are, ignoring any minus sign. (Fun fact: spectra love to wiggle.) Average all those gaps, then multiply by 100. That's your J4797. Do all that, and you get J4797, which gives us 51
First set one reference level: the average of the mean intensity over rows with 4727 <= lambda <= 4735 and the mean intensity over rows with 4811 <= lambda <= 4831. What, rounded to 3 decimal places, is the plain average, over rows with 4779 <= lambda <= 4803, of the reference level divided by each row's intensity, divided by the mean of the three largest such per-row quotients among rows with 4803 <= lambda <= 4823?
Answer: 0.990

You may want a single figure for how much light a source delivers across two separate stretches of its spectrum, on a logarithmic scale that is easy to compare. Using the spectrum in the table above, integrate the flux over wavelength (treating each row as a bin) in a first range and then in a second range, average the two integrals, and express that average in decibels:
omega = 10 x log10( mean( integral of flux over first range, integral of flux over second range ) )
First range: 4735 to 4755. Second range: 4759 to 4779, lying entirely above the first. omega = 24.0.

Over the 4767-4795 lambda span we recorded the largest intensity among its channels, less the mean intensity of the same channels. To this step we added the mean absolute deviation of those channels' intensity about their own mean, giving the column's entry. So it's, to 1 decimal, 1.5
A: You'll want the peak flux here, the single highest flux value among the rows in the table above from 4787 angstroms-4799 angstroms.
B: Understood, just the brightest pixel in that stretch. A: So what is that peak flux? 12.1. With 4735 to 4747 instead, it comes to 13.26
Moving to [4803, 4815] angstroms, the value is 12.37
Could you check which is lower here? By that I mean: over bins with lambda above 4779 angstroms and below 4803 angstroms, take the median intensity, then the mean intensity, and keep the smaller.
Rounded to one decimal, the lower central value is 12.0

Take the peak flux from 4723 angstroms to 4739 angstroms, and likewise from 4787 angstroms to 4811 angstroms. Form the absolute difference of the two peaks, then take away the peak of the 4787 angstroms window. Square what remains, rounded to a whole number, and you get 135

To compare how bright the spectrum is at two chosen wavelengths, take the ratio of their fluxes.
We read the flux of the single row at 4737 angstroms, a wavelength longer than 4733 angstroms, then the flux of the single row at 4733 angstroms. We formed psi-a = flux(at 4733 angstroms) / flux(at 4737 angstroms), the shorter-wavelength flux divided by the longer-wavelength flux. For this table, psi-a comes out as 1.02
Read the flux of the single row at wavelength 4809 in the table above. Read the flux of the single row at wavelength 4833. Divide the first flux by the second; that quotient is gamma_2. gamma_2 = 0.98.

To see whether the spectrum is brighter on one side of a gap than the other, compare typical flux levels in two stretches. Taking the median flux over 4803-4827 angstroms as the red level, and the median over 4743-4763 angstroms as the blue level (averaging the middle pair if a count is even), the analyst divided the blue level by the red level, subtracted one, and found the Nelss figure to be 0.08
